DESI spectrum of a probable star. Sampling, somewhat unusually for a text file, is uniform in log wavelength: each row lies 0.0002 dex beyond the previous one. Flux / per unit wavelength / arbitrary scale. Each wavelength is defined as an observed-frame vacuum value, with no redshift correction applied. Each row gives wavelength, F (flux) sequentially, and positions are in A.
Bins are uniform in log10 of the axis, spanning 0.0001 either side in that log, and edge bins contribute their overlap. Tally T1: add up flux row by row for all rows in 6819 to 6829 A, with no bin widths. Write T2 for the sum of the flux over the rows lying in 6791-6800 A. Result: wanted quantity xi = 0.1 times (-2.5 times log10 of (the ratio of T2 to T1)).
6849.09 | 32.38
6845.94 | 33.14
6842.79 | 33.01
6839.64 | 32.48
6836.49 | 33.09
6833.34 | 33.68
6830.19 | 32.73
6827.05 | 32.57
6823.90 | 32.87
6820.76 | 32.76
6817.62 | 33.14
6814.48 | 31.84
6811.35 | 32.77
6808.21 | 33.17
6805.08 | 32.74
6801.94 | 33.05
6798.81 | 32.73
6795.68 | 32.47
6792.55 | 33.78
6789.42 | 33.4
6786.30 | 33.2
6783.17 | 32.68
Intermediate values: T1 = 98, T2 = 99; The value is -0.0009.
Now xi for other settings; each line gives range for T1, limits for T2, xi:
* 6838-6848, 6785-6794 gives -0.0019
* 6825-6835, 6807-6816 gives 0.0013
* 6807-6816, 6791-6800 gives -0.0013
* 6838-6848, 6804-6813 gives -0.0001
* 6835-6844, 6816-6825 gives -0.0002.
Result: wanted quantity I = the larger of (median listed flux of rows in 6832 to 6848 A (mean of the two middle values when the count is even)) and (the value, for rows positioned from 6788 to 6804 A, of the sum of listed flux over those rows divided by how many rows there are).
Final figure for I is 33.1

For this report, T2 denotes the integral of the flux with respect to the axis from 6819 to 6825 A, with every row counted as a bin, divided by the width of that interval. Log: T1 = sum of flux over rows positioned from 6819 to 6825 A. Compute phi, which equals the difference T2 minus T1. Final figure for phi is -32.8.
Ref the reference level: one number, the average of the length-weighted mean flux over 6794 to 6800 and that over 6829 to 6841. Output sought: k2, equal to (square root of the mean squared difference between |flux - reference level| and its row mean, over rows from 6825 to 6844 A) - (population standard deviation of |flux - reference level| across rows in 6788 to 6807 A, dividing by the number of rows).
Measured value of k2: -0.07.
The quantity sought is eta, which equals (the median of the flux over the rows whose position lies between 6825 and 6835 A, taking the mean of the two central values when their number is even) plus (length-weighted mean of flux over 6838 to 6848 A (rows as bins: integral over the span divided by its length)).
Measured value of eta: 65.6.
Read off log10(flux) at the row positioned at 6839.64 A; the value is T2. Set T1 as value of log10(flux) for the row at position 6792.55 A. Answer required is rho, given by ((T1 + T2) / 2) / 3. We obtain 0.507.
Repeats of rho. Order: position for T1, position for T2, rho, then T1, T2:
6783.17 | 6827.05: 0.505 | 1.51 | 1.51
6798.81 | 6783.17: 0.505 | 1.51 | 1.51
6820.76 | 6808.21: 0.506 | 1.52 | 1.52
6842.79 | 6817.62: 0.506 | 1.52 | 1.52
